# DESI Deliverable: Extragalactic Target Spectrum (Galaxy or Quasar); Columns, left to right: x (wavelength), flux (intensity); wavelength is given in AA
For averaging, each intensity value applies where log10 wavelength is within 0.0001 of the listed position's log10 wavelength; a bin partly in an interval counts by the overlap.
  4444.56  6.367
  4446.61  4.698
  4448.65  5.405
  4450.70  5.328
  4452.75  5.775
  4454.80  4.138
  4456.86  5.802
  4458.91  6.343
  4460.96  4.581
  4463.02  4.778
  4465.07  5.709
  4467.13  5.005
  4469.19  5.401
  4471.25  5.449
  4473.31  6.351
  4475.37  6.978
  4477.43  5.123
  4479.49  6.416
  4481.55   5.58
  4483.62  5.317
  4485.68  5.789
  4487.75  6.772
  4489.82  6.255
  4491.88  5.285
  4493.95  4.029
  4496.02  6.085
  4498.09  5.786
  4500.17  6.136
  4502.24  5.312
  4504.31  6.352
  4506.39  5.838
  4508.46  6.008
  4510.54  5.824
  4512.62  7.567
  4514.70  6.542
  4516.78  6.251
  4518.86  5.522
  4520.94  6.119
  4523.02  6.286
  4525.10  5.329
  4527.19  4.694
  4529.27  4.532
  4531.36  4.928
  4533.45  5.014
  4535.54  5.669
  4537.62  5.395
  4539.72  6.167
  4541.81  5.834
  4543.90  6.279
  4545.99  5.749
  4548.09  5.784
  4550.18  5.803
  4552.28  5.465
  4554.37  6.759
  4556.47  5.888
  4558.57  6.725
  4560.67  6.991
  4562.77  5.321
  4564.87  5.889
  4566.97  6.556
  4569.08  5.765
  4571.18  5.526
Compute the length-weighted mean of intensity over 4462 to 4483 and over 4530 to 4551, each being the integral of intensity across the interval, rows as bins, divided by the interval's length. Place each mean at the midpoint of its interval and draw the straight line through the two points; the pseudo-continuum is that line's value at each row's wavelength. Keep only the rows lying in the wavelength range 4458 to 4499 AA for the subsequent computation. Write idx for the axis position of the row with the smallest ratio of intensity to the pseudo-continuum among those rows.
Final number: 4493.95 AA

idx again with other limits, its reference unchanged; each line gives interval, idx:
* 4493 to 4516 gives 4493.95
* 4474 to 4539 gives 4493.95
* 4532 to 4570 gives 4533.45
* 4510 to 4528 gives 4527.19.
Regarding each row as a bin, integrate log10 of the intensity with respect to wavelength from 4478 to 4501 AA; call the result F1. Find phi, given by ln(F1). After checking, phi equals 2.86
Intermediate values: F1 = 17.4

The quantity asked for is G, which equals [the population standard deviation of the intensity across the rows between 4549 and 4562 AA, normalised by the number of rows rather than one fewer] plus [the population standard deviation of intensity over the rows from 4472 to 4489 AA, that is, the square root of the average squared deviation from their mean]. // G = 1.2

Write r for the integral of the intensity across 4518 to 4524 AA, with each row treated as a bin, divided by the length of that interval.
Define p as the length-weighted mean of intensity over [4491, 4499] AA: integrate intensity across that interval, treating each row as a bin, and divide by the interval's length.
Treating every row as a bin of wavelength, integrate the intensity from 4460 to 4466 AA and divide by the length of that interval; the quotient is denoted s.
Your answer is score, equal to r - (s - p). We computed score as 6.26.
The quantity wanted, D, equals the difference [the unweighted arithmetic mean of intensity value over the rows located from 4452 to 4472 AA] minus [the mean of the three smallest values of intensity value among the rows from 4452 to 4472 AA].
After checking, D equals 0.8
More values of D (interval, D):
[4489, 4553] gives 1.3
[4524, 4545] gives 0.7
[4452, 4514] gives 1.5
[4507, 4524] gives 0.5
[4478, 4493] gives 0.5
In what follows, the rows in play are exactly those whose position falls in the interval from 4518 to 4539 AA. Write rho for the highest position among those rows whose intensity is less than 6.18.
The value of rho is 4537.62 AA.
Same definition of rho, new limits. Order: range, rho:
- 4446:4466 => 4465.07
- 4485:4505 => 4502.24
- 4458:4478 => 4477.43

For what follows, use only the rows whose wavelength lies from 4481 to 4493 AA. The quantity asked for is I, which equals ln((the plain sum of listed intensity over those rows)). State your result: 3.56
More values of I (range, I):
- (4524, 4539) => 3.57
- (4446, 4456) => 3.23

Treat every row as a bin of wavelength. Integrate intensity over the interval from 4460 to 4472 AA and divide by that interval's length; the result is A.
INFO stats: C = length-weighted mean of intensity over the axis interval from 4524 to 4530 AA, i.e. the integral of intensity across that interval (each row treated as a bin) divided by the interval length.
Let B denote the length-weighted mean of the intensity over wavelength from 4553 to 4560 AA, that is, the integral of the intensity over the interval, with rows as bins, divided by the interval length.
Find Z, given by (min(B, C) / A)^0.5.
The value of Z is 0.97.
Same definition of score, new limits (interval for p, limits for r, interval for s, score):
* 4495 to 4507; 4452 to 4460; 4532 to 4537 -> 6.10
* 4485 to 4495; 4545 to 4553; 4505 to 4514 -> 5.01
